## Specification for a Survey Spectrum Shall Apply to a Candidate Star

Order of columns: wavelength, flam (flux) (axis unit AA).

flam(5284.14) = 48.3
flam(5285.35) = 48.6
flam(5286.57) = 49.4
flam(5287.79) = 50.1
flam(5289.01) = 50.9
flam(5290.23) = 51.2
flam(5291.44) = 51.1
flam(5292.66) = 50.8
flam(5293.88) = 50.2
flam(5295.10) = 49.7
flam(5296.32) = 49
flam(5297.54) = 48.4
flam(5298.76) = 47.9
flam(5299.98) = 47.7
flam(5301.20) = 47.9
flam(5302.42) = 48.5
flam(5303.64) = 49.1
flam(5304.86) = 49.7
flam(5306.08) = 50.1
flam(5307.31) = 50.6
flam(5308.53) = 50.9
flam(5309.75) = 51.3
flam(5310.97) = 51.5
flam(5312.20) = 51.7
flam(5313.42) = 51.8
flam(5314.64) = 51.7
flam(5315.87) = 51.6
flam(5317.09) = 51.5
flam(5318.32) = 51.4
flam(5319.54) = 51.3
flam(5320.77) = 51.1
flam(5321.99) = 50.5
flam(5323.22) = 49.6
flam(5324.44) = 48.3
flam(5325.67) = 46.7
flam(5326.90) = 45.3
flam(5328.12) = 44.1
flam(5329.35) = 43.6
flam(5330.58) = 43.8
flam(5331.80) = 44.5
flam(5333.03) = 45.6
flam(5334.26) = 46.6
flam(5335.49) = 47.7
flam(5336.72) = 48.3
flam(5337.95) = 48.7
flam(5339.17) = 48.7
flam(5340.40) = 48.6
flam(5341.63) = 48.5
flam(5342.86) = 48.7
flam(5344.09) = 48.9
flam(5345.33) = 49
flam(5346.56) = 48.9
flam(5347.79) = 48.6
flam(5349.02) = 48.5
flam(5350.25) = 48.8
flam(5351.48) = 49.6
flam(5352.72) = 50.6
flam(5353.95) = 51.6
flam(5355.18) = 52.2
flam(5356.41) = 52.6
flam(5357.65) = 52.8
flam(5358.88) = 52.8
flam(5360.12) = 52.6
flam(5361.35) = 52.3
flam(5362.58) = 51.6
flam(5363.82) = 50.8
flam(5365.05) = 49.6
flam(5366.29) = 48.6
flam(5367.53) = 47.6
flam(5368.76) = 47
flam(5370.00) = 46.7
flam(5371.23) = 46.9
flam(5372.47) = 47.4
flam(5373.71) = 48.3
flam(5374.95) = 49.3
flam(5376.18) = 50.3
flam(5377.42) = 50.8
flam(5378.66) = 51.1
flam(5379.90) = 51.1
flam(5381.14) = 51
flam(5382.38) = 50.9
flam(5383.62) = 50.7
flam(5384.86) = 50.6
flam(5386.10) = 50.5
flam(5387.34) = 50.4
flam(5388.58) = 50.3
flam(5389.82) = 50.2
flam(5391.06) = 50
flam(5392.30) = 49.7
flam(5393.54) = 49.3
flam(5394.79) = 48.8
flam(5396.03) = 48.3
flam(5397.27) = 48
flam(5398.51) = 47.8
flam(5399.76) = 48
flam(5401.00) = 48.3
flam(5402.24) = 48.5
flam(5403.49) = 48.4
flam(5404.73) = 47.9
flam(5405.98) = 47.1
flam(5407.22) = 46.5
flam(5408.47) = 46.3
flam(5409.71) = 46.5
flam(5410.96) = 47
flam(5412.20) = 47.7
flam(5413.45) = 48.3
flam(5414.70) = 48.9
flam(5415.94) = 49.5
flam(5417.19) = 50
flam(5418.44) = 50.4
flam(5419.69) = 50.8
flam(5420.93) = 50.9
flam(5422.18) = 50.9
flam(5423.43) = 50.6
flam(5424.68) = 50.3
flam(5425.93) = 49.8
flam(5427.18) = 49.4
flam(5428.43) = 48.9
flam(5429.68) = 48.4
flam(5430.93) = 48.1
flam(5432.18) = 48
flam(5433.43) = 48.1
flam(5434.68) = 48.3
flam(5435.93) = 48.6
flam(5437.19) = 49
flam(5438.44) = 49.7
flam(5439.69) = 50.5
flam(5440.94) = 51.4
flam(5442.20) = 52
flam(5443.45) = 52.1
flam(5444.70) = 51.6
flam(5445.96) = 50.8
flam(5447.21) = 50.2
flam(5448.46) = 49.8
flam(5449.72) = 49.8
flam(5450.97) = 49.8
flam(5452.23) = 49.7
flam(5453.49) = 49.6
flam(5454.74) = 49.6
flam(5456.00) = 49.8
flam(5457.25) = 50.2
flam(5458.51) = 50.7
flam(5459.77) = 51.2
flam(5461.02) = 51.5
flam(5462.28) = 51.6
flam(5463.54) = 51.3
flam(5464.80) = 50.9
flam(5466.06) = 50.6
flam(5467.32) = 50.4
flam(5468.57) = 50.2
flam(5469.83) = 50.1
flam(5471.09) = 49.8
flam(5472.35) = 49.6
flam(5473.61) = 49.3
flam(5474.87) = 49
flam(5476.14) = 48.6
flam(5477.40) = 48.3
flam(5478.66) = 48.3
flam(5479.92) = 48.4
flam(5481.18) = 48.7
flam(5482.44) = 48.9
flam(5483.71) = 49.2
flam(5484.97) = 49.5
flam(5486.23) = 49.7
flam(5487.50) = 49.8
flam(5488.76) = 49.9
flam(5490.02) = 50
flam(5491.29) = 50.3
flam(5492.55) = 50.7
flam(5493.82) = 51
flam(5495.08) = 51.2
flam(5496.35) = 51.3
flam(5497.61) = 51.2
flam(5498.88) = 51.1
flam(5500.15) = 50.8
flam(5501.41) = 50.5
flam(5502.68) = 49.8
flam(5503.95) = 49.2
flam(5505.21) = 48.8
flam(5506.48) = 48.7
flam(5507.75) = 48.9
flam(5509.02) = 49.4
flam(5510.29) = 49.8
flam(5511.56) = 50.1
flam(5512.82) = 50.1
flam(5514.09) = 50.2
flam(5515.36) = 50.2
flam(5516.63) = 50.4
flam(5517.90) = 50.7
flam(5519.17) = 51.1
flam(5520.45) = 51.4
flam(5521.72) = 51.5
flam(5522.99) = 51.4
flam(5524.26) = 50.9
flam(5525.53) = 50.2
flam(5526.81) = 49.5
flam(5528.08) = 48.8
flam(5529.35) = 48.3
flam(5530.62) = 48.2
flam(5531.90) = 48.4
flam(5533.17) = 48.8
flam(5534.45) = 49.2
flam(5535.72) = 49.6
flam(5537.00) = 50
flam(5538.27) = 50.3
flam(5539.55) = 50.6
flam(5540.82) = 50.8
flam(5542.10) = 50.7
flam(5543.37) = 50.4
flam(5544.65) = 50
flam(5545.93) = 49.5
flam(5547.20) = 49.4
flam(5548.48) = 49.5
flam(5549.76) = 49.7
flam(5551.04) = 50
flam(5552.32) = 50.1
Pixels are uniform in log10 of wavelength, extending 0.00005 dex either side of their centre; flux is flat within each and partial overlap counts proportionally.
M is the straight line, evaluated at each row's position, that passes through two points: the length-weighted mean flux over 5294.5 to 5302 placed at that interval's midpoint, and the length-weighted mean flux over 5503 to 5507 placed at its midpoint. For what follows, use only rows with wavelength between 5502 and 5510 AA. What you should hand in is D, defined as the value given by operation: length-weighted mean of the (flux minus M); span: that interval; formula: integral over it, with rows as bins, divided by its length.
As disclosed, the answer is 0.2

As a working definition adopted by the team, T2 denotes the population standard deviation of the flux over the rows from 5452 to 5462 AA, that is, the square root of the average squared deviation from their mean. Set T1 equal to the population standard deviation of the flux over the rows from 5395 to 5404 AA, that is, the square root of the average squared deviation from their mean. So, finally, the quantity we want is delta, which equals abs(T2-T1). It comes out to 0.5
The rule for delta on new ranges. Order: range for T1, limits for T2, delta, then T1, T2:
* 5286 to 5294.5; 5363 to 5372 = 0.8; 0.6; 1.44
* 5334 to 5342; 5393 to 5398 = 0.2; 0.7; 0.49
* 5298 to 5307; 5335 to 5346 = 0.5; 0.9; 0.36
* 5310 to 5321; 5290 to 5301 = 1.1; 0.2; 1.29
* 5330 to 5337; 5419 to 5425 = 1.4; 1.6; 0.23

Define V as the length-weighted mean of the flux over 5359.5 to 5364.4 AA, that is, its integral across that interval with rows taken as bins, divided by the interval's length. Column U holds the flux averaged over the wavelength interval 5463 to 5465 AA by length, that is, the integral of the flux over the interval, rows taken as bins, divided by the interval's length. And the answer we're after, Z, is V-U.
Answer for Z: 1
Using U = 51.1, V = 51.8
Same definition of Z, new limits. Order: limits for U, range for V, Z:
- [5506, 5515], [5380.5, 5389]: 1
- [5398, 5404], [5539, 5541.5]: 3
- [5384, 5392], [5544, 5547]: -1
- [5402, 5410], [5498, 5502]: 4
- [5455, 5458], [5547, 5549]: -1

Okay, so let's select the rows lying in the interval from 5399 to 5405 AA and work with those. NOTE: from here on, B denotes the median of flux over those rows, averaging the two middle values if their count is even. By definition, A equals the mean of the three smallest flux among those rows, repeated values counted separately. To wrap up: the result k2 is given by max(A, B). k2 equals 48.3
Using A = 48.1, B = 48.3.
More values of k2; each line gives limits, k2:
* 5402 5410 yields 47.1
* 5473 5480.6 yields 48.5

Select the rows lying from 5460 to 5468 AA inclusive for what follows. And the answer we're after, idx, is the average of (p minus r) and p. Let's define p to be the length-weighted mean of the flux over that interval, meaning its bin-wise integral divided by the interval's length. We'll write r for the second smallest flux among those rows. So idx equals 25.8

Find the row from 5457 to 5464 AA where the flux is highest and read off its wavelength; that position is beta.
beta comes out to 5462.28 AA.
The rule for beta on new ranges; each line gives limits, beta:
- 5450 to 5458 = 5457.25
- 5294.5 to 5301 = 5295.10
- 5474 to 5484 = 5483.71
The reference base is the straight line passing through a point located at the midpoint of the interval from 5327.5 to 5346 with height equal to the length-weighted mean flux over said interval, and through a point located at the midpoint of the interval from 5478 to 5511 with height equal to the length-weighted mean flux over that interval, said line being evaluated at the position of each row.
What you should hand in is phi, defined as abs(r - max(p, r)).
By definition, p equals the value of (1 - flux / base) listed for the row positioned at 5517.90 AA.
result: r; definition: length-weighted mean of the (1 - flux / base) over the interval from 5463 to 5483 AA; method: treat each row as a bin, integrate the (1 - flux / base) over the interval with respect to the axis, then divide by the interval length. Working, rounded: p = -0.010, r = 0.00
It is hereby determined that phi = 0.000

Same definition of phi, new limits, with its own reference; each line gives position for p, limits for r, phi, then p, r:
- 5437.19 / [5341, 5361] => 0.060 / -0.004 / -0.06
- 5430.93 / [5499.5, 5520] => 0.009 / 0.012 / 0.00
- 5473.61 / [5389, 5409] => 0.007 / 0.003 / 0.00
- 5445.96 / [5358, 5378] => 0.004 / -0.038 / -0.04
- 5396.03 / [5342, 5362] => 0.063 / -0.005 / -0.07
